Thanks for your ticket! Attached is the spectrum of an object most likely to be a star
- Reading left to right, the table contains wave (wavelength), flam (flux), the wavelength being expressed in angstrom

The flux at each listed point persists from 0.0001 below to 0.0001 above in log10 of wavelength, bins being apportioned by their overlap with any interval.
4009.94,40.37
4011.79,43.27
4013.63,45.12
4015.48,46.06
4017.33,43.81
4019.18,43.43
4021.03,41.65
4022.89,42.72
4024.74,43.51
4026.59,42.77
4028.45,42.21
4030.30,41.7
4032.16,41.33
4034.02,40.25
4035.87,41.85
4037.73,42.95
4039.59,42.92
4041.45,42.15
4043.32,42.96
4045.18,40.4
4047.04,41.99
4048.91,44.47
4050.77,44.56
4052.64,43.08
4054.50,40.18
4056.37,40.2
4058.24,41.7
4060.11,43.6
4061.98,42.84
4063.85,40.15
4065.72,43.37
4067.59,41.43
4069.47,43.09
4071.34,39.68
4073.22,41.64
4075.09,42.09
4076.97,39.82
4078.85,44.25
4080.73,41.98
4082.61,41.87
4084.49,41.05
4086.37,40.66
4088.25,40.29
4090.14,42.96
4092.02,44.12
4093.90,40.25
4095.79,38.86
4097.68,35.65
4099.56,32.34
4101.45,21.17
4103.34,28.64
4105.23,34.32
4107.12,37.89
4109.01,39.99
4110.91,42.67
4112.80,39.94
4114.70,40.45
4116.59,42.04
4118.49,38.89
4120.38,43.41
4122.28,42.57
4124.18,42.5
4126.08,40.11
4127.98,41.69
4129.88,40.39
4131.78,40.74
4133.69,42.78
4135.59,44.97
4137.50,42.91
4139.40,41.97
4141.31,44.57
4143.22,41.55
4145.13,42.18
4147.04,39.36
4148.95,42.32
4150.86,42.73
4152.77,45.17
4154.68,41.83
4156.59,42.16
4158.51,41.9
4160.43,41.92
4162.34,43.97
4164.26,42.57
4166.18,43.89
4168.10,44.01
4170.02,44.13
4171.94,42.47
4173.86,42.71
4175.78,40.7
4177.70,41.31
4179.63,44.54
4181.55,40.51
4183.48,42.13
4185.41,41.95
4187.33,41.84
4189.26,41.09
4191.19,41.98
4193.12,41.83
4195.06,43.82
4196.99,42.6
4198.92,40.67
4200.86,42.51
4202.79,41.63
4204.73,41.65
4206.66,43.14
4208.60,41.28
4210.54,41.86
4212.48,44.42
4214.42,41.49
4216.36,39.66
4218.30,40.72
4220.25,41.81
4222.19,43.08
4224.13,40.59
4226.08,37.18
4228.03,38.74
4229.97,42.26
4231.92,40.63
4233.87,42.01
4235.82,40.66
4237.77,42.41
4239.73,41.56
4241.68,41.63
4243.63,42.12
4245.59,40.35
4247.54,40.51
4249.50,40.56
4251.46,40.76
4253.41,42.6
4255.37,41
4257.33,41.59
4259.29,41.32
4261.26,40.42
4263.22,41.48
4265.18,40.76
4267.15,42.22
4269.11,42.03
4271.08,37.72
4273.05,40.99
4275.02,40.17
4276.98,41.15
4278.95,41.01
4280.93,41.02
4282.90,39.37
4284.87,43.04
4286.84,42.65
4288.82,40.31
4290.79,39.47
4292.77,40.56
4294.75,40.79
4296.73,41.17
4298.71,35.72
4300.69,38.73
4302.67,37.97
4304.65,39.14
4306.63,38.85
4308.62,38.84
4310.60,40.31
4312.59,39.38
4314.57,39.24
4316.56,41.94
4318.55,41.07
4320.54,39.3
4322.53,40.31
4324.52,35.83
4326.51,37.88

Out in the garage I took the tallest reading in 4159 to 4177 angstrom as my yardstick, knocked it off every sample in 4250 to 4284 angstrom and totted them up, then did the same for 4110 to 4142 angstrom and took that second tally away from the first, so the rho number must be -17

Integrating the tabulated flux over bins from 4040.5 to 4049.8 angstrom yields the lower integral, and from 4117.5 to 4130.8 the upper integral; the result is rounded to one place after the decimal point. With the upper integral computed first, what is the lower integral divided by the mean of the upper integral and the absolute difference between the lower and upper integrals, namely 1.1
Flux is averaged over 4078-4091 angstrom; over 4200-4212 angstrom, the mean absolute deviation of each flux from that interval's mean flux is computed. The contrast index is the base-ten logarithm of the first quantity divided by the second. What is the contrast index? 1.89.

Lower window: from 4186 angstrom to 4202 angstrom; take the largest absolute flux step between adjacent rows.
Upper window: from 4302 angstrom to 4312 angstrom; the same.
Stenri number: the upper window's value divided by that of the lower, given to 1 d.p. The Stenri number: 0.7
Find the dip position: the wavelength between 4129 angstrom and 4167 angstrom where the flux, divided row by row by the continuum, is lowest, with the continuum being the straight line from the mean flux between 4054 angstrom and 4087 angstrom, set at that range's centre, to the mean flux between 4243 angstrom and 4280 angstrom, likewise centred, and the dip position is 4147.04 angstrom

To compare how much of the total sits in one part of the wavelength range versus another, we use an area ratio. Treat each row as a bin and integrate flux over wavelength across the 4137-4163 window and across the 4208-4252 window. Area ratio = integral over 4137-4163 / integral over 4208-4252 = 0.6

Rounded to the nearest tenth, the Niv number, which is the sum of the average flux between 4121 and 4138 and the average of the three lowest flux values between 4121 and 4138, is 82.5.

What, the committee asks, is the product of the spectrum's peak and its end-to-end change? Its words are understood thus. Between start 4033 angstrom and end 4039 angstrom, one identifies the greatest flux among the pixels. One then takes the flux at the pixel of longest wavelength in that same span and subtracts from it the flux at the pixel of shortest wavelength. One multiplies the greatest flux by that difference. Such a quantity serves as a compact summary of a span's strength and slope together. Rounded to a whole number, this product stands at 116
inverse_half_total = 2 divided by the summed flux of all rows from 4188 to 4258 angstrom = 0.0013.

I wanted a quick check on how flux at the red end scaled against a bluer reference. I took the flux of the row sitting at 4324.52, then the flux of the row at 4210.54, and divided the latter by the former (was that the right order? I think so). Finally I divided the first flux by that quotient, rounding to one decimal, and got 30.7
